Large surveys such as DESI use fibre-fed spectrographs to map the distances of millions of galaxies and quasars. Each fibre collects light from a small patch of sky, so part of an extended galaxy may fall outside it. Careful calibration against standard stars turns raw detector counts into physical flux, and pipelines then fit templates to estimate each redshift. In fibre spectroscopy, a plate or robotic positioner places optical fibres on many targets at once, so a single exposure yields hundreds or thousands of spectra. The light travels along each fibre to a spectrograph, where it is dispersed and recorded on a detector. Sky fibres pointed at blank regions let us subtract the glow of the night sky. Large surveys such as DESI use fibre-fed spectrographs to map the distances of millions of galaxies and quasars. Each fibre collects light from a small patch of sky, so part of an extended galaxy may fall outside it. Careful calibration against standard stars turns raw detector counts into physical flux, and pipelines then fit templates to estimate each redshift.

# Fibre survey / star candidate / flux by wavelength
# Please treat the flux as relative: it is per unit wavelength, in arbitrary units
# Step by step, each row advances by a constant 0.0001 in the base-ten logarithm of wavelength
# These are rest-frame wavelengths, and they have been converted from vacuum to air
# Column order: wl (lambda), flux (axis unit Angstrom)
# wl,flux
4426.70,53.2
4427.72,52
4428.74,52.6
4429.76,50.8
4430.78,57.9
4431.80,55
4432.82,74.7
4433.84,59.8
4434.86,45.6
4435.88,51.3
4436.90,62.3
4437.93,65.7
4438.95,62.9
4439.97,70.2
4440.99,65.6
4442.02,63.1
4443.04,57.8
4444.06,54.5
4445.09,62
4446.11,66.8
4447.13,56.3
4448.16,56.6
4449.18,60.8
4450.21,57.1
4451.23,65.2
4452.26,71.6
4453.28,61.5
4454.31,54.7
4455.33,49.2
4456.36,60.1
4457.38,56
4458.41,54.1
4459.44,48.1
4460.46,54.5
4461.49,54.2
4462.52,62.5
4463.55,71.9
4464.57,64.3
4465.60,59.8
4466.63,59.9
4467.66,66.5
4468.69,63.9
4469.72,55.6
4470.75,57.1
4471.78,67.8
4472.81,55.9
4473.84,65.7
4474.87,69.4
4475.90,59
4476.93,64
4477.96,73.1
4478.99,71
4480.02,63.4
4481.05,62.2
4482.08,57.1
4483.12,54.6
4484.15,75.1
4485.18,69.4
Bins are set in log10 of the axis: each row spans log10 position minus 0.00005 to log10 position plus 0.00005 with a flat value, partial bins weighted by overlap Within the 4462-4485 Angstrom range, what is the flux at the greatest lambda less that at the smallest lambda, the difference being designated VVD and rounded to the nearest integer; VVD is 13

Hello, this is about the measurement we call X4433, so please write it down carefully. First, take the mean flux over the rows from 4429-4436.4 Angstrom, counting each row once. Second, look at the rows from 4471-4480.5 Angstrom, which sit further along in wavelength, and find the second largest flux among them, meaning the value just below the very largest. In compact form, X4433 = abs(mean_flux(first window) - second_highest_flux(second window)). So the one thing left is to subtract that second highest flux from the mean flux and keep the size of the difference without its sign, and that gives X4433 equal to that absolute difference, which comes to 15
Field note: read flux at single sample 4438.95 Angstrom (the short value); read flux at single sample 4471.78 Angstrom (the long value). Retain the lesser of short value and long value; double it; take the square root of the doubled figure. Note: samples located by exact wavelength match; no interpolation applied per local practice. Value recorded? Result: 11.2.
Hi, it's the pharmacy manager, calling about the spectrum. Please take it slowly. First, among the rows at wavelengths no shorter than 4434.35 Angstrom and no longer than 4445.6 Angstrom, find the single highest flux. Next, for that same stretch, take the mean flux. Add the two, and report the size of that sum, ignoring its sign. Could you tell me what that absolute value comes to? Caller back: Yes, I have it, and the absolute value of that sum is 130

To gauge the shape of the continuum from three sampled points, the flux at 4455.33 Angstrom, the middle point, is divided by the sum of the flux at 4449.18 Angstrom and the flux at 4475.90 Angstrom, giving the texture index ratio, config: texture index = 0.41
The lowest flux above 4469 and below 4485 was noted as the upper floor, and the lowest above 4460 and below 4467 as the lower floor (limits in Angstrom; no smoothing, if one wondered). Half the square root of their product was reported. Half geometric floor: 27.2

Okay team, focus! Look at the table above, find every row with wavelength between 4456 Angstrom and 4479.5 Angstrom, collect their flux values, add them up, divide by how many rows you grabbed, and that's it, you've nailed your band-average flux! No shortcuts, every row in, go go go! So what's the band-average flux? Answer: 61.5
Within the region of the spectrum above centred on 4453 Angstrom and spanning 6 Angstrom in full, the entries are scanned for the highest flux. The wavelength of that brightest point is 4452.26 Angstrom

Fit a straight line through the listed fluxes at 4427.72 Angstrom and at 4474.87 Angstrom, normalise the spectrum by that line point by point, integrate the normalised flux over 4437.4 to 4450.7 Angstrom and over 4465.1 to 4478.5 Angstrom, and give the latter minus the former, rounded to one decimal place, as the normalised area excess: -1.8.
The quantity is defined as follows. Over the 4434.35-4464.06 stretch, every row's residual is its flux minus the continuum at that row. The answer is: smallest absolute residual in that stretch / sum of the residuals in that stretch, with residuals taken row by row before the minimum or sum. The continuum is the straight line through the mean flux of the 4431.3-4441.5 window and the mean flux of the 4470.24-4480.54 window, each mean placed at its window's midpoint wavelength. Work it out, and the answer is -0.001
